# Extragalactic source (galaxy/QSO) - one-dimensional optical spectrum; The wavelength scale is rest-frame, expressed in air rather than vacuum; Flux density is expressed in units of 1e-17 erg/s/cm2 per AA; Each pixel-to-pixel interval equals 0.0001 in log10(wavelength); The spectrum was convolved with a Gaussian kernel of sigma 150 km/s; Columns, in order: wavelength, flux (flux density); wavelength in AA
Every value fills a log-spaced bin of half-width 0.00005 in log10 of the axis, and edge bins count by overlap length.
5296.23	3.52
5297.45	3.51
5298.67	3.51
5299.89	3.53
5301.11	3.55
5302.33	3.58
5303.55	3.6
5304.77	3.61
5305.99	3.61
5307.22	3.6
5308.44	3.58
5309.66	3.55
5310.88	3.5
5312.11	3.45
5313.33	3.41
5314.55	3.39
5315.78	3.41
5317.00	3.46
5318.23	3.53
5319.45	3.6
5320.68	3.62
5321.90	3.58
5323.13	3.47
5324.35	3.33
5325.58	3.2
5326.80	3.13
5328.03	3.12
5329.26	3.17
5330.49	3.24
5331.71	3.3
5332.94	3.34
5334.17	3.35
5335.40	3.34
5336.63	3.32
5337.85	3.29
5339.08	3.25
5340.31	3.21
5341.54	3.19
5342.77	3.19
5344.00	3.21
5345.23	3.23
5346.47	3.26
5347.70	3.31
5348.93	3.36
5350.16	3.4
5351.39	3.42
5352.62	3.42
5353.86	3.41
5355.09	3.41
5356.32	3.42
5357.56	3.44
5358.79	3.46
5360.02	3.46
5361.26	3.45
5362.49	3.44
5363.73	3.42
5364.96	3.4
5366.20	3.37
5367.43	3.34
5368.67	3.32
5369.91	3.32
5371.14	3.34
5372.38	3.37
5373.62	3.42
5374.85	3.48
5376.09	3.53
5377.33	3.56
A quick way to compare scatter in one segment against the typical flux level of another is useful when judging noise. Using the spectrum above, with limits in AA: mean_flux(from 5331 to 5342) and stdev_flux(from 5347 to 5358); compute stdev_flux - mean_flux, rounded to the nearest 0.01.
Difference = -3.25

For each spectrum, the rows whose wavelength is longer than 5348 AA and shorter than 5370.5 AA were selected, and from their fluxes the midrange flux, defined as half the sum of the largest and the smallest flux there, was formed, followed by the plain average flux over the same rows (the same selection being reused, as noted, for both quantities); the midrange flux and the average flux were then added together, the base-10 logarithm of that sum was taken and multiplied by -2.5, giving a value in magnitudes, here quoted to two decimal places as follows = -2.08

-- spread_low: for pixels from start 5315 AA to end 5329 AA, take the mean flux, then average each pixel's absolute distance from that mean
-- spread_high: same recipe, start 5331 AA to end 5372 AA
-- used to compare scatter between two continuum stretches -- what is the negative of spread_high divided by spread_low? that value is -0.44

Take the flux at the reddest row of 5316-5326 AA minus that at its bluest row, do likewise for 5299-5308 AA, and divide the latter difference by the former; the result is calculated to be -0.3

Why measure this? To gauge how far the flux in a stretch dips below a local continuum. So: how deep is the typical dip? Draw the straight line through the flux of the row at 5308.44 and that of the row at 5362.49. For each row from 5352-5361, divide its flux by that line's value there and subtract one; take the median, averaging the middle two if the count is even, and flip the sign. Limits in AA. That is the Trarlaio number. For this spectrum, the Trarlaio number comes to 0.010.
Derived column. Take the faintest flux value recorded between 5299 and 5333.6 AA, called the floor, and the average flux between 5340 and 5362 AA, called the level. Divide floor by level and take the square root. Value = 0.965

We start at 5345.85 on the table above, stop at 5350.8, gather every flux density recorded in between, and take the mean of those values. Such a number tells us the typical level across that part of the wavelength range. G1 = 3.33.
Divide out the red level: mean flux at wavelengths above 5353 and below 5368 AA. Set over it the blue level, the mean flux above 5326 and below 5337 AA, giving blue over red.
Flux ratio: 0.95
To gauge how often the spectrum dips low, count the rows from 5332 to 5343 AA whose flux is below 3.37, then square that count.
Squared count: 81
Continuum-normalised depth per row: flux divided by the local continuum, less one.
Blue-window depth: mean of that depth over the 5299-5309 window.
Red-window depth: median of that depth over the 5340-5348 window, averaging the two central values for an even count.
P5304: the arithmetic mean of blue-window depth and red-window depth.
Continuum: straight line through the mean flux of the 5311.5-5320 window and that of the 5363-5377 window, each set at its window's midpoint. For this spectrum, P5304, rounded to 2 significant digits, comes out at -0.017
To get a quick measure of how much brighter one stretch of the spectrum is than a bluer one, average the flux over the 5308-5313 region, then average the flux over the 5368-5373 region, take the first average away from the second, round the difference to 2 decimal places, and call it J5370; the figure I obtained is -0.18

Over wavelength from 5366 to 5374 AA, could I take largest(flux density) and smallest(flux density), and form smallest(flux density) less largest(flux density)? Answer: -0.10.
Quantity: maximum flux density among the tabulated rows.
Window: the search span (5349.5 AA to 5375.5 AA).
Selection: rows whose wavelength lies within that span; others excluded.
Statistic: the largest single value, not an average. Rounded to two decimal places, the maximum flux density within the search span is 3.48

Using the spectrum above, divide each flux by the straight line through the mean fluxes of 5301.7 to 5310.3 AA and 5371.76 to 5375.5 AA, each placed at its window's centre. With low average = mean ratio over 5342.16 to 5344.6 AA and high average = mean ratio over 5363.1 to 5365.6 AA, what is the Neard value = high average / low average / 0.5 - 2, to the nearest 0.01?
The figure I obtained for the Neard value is 0.16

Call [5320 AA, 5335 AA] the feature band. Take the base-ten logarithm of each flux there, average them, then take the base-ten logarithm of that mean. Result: -0.283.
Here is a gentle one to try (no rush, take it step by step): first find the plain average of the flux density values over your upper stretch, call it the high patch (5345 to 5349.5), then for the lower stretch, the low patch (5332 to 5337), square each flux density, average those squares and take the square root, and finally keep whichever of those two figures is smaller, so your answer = 3.29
